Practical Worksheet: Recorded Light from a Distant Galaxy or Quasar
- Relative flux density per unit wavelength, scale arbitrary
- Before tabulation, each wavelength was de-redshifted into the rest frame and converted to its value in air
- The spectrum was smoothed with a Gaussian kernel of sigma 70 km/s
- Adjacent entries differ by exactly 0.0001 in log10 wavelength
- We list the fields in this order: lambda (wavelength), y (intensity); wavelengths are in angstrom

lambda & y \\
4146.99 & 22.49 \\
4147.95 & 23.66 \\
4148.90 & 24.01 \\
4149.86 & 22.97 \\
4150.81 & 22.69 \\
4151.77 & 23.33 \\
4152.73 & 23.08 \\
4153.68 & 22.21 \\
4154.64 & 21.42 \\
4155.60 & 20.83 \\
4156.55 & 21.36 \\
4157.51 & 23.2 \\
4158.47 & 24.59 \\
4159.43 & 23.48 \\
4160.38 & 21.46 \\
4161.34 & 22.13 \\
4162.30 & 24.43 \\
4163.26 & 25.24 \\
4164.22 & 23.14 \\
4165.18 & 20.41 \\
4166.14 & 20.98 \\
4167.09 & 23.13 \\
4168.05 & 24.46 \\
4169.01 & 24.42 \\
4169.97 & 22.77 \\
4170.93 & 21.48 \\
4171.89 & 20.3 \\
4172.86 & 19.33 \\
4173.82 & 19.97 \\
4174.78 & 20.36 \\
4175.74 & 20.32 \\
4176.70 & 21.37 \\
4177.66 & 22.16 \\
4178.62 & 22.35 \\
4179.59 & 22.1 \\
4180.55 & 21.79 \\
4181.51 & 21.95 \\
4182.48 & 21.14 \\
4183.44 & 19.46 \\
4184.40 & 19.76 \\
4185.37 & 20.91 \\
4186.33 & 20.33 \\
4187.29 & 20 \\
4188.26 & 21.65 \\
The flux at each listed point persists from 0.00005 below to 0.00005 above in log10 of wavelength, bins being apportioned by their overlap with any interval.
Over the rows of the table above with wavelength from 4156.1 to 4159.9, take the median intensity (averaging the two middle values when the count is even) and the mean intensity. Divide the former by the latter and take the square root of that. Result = 1.00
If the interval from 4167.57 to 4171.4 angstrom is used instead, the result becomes 1.01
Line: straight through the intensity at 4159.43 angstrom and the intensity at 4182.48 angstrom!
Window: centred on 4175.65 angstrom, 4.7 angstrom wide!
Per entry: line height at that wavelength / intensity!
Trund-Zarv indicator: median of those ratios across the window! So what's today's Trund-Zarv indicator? 1.07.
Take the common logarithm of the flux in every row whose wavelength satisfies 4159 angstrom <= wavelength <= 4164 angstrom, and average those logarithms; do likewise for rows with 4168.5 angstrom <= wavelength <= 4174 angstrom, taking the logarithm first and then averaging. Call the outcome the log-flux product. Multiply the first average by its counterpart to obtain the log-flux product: 1.82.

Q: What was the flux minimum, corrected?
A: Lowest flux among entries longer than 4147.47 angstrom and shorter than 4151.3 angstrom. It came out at 22.69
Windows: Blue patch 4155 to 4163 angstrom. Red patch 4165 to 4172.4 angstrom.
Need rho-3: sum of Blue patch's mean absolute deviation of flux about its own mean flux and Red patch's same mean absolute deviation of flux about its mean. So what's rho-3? 2.69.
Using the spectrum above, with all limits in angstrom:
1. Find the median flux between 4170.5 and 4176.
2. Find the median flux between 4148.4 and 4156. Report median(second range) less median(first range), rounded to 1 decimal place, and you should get 2.5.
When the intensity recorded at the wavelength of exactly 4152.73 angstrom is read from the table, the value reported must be 23.08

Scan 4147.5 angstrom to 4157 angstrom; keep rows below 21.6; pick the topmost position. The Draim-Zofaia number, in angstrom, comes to 4156.55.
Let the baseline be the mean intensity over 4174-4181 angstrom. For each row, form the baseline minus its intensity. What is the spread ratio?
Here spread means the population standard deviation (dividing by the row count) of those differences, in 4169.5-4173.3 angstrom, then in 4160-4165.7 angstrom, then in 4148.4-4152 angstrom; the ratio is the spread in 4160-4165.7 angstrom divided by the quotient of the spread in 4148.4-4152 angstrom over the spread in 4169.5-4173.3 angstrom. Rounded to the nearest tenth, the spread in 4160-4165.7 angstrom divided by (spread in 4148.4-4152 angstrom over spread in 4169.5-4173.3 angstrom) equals 4.3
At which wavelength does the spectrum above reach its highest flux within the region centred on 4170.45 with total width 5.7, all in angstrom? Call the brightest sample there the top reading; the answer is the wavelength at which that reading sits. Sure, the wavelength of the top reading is 4168.05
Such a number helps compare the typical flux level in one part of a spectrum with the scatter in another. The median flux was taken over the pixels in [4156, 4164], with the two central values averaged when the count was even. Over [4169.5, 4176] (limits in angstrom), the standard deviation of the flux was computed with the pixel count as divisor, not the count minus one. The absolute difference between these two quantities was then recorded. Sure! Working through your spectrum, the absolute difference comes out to 22.3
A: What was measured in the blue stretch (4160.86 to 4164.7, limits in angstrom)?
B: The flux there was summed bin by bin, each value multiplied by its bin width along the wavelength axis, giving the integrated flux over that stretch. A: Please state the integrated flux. 91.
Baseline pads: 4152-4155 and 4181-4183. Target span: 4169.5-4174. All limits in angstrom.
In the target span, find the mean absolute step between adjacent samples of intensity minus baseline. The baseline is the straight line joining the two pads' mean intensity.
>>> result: 1.01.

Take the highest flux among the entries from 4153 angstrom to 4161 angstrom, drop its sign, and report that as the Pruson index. 24.6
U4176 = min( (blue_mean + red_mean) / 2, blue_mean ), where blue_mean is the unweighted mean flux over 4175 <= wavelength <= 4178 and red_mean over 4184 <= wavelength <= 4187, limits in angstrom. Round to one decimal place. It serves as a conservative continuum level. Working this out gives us 20.8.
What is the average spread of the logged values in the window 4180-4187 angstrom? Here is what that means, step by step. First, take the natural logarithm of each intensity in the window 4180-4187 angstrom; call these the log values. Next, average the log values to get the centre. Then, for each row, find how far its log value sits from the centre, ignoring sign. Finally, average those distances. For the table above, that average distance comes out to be 0.038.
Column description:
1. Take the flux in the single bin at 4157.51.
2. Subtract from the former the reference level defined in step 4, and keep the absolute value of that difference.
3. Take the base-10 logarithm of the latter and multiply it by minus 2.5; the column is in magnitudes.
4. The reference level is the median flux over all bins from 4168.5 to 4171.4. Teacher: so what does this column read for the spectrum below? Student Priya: 0.9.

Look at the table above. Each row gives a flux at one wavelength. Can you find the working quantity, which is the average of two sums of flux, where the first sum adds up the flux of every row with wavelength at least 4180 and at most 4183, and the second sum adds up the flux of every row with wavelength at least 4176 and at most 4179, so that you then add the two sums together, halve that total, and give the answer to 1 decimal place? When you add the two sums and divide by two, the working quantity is 65.4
